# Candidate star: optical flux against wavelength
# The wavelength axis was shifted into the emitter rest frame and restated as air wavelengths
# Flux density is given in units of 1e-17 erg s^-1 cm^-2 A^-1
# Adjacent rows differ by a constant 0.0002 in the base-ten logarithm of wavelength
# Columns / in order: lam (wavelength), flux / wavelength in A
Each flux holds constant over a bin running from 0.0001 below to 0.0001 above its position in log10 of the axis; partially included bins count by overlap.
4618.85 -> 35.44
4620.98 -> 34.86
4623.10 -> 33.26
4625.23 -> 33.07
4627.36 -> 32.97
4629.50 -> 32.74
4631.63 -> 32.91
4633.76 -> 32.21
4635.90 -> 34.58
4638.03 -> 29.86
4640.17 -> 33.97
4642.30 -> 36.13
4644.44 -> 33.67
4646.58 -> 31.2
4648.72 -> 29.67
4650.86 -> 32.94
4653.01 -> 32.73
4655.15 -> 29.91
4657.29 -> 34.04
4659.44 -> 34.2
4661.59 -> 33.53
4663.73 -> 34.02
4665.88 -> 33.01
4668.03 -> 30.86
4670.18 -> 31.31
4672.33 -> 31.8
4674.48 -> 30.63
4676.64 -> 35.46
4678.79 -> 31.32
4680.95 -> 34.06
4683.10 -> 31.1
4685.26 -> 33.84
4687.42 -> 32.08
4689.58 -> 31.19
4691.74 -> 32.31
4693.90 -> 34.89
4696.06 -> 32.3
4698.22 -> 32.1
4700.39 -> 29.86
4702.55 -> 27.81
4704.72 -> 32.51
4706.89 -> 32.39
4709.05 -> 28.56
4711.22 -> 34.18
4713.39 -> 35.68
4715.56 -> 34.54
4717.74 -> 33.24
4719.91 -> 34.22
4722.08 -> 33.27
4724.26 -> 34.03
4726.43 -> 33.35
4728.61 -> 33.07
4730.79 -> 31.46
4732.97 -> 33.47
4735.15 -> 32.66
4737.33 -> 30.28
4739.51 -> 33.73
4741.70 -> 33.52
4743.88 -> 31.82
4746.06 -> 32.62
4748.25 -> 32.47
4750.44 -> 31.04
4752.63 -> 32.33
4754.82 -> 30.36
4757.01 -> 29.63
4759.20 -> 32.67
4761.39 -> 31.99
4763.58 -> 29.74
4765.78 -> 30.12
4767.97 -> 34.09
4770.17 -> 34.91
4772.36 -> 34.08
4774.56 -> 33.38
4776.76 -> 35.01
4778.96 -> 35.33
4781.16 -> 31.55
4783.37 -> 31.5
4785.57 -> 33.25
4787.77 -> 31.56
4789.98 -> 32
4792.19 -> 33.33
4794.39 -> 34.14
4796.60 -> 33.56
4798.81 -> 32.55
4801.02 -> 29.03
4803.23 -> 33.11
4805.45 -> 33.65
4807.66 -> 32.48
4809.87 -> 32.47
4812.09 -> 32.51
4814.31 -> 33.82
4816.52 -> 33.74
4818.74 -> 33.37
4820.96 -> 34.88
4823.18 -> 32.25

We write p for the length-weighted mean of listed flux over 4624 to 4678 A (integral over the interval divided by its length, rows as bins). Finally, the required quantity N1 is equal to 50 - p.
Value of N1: 17.3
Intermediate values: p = 32.7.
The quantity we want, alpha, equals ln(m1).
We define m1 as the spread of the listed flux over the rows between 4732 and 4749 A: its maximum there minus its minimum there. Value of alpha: 1.2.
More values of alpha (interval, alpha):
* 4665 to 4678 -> 1.6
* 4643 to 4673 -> 1.5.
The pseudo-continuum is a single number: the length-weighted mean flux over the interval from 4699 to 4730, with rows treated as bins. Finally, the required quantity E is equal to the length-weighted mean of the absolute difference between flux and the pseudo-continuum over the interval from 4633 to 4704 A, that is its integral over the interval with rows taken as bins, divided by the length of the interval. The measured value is 1.55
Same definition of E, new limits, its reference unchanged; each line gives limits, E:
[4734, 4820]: 1.18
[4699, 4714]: 2.30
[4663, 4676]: 1.32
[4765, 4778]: 1.82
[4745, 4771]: 1.41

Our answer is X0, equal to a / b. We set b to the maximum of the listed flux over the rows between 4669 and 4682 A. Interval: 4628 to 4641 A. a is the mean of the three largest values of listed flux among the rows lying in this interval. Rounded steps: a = 33.8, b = 35.46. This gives 0.95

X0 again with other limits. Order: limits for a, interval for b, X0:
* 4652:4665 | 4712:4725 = 0.96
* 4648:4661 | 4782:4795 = 0.99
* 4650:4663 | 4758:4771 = 0.97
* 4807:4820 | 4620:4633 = 0.97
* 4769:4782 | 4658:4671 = 1.03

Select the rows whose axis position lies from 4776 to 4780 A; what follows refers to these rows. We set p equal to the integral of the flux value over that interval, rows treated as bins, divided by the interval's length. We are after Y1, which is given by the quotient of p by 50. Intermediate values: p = 35.2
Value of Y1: 0.70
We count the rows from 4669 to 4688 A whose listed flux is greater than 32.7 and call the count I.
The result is 3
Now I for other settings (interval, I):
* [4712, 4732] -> 8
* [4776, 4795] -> 5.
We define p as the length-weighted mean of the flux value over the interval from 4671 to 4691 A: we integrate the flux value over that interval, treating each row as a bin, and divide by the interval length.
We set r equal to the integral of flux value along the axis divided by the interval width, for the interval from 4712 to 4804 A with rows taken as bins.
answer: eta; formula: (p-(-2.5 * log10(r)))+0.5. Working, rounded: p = 32.4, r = 32.7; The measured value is 36.7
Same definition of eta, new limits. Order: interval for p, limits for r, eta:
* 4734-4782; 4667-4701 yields 36.7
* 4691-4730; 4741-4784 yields 37.0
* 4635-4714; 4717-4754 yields 36.7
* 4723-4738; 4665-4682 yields 37.0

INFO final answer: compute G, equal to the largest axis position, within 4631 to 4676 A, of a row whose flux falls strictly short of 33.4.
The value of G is 4674.48 A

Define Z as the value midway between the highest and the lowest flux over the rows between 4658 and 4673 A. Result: 32.5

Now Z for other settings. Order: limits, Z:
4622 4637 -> 33.4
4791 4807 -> 31.6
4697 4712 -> 31.0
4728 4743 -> 32.0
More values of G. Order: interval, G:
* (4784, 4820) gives 4818.74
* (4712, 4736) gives 4735.15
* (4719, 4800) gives 4798.81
